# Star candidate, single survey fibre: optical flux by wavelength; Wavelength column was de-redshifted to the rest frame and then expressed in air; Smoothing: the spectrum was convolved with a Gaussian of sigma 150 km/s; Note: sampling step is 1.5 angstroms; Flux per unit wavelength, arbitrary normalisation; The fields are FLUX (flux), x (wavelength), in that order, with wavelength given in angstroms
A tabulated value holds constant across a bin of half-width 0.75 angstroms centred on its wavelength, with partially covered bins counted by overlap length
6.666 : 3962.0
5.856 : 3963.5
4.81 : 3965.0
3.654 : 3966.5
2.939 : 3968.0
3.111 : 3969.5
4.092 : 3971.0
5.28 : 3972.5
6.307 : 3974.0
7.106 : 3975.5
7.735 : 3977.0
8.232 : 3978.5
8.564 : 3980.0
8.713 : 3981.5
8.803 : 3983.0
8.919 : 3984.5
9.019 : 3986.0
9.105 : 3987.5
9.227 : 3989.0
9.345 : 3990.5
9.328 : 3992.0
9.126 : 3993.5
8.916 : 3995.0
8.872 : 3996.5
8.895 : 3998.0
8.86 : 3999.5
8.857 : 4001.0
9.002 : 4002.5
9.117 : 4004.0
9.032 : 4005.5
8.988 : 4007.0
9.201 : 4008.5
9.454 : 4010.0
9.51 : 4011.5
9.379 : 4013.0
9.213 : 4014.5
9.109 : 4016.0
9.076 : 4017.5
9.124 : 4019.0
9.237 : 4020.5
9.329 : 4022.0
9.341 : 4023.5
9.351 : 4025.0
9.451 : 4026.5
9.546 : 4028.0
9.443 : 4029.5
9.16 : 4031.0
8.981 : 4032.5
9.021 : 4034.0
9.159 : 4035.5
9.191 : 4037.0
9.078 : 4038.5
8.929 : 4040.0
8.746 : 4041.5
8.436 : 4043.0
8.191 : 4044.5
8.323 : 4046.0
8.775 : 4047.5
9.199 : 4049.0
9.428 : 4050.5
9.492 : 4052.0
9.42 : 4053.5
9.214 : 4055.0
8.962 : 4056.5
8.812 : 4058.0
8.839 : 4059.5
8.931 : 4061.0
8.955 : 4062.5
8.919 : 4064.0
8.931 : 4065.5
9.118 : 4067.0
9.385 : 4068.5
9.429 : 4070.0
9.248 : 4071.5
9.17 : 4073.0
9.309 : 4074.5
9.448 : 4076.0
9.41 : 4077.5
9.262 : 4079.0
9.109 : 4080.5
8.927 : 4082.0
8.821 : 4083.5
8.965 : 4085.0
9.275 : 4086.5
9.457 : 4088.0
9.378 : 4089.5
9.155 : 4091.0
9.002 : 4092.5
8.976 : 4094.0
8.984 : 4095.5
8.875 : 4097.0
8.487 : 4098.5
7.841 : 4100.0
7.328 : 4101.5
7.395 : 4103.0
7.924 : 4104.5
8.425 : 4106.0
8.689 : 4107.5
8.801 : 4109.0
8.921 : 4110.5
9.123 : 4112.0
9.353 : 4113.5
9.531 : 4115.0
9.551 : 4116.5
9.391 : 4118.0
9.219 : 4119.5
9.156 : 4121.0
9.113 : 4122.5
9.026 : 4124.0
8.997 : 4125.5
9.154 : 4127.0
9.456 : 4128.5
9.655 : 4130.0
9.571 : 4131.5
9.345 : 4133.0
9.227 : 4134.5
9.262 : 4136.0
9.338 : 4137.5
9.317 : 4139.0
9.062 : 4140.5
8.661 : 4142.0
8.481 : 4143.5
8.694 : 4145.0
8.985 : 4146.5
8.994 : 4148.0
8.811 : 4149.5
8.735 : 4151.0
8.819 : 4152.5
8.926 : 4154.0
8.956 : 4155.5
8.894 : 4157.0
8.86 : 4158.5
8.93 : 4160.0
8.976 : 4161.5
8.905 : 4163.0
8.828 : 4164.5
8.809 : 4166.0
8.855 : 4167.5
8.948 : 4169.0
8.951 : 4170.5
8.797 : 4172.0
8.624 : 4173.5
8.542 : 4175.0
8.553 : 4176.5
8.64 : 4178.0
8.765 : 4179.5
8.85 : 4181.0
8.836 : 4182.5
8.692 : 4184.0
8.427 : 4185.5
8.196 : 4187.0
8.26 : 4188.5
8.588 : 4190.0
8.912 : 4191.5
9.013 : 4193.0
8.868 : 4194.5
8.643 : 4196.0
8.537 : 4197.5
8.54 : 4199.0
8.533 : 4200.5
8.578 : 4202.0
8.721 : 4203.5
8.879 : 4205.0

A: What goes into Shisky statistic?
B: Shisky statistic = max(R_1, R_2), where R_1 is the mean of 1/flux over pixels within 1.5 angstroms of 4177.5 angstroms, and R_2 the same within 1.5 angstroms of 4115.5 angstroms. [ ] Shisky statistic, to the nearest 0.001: 0.116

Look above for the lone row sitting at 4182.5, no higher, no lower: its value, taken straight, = 8.836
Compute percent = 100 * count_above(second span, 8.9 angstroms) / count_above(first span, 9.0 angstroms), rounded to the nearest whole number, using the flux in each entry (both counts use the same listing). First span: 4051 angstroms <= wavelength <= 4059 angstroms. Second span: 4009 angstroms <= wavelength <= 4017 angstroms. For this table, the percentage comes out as 167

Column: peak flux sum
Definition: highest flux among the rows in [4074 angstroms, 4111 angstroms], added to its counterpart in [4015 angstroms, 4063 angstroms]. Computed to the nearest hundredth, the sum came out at 19.00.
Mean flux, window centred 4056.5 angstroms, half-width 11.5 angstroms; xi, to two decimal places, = 9.02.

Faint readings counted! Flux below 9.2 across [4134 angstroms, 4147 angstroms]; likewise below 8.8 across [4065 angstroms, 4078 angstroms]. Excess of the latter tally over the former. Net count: -5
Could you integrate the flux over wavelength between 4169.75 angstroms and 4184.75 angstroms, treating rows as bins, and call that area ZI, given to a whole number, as 131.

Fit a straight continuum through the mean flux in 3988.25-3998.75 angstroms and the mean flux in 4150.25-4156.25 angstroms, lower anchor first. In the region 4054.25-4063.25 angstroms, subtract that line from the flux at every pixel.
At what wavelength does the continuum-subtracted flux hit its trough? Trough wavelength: 4058.0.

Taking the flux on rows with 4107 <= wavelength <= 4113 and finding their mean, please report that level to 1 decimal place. 8.9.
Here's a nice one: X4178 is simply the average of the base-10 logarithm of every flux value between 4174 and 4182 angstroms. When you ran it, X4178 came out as 0.94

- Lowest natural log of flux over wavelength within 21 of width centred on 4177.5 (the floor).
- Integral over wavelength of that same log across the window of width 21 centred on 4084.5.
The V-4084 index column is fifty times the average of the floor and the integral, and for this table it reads 1216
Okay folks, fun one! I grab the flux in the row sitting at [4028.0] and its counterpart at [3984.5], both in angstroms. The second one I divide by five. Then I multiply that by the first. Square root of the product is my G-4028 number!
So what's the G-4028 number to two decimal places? 4.13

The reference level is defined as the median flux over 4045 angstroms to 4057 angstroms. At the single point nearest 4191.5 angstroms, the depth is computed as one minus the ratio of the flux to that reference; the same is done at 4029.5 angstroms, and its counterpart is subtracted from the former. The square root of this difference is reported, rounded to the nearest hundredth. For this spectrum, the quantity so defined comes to 0.24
